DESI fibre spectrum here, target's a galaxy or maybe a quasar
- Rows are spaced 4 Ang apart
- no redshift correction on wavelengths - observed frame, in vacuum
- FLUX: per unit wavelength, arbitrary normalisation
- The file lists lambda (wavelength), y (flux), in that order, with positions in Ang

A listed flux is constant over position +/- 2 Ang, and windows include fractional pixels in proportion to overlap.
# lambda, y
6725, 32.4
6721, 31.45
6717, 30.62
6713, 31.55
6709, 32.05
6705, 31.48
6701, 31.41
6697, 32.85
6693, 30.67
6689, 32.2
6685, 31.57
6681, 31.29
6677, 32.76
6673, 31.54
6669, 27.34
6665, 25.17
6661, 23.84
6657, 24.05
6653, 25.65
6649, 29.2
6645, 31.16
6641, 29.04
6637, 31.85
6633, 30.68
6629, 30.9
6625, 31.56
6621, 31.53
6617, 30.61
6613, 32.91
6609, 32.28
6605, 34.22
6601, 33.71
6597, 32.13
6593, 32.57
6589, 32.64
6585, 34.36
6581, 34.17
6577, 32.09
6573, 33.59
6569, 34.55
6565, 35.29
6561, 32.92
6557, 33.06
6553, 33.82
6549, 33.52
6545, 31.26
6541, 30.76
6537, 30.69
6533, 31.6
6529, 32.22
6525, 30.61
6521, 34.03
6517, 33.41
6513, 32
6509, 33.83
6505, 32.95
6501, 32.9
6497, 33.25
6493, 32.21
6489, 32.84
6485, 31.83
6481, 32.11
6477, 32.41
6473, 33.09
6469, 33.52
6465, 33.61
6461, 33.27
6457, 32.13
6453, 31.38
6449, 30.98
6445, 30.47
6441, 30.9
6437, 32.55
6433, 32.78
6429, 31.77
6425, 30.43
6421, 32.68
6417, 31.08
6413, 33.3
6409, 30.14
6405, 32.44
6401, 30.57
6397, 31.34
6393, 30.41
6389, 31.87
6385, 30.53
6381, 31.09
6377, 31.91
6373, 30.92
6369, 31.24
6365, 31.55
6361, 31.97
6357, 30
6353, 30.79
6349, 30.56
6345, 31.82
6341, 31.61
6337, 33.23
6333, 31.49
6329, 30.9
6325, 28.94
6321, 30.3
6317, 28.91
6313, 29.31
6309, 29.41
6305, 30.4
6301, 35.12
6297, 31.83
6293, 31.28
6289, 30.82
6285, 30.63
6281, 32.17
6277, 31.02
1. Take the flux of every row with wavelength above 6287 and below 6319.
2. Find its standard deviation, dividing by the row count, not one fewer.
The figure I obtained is 1.9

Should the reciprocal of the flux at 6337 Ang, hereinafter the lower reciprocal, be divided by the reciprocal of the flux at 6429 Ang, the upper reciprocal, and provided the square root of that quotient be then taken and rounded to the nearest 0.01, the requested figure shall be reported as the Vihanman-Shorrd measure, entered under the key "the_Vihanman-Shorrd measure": 0.98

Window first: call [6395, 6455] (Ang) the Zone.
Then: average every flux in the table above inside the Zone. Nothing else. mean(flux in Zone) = 31.5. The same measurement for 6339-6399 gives 31.2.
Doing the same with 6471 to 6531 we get 32.6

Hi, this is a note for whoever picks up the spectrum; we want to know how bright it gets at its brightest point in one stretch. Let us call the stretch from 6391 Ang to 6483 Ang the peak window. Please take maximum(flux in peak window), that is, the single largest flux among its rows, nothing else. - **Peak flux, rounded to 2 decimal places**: 33.61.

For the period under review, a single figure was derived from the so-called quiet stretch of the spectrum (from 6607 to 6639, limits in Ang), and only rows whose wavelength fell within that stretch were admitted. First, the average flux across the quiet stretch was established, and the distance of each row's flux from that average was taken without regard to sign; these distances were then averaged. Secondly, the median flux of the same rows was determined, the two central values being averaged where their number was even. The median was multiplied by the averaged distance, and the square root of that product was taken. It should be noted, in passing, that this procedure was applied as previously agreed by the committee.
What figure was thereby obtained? 4.4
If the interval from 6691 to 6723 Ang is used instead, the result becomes 3.9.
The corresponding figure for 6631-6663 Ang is 9.0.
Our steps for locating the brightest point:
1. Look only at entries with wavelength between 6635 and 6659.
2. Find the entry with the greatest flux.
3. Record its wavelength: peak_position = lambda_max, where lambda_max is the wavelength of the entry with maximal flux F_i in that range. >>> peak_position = 6637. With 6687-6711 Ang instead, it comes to 6697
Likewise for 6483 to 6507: 6497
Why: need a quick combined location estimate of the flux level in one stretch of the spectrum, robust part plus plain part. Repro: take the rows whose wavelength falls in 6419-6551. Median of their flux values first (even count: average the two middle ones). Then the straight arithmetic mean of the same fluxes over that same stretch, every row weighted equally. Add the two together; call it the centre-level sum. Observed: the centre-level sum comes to 64.5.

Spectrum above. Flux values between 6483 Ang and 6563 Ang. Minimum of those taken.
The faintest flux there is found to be 30.61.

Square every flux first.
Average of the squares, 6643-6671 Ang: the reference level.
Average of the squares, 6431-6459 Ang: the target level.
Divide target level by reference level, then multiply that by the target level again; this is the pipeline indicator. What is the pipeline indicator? 1395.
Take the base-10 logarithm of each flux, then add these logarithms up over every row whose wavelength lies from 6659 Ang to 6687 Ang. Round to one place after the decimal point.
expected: 10.2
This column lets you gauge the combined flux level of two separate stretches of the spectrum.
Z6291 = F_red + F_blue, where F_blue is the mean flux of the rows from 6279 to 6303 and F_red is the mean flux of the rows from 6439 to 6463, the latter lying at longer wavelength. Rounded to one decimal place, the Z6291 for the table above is 63.5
